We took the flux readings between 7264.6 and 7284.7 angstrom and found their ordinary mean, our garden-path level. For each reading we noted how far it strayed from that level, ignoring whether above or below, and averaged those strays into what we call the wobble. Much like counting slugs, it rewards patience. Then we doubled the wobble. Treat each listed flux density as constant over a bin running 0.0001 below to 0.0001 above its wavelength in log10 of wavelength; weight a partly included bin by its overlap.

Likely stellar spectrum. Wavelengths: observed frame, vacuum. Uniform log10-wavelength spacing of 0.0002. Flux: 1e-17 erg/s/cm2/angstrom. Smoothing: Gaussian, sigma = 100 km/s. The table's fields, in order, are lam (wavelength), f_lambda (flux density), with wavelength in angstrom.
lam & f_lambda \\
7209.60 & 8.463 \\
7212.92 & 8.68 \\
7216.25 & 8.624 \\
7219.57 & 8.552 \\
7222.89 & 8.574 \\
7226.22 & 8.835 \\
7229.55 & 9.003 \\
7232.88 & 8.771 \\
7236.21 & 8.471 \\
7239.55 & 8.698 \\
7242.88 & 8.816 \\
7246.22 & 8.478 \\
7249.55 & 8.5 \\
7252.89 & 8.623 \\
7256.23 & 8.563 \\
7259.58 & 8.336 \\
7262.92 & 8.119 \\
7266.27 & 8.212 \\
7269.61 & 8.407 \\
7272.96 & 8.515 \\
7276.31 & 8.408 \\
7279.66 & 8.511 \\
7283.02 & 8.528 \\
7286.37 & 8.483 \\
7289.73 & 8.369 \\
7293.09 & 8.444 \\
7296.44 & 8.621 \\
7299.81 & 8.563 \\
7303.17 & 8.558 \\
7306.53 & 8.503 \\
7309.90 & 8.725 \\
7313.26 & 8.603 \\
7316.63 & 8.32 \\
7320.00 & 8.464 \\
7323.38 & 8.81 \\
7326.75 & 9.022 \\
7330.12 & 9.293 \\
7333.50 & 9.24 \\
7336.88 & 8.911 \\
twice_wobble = 0.176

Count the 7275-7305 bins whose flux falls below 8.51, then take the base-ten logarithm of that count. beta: 0.60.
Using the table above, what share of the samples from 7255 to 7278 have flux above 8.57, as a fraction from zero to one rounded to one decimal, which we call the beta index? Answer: 0.0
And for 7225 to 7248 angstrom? 0.7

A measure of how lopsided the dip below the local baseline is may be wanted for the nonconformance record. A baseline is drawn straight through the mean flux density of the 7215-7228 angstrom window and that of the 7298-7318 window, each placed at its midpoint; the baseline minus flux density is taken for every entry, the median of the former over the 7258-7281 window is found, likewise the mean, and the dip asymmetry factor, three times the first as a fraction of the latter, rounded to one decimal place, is 2.4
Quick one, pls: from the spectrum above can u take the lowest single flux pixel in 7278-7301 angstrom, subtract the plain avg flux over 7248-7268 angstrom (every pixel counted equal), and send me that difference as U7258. 0.0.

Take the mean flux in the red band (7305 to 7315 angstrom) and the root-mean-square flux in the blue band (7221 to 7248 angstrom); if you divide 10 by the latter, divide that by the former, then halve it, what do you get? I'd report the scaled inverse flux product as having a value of 0.0667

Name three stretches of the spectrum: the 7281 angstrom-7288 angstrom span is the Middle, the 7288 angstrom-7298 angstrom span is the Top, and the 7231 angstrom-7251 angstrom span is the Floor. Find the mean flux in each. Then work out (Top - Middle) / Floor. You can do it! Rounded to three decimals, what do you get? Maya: -0.003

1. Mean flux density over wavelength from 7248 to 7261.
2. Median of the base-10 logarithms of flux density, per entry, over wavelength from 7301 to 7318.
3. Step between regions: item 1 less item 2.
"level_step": 7.57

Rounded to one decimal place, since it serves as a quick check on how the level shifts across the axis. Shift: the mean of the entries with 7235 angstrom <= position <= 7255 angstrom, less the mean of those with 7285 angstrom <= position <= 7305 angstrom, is 0.1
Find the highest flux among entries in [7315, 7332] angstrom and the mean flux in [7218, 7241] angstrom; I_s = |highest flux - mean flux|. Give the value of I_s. 0.59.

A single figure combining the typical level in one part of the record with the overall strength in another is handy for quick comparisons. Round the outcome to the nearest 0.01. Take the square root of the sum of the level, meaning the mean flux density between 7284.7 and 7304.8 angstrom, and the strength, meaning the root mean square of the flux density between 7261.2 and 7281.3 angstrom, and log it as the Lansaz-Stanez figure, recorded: 4.11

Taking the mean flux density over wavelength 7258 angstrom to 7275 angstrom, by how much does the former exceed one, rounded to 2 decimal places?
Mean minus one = 7.32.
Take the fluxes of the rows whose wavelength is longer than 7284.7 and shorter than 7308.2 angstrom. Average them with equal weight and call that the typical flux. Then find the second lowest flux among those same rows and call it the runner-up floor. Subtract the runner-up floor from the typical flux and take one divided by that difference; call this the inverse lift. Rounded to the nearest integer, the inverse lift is 16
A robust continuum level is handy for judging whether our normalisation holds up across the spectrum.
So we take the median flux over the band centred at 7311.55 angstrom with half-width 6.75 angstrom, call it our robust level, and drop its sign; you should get 8.55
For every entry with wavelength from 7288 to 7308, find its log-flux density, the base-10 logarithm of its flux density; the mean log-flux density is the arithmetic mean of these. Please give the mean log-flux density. 0.930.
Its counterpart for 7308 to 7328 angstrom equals 0.937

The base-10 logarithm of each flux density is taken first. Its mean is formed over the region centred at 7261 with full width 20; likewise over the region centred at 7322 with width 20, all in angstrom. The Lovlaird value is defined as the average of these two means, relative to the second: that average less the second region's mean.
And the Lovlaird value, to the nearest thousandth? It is -0.009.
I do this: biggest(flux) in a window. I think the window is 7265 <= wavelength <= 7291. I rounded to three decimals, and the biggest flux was 8.528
